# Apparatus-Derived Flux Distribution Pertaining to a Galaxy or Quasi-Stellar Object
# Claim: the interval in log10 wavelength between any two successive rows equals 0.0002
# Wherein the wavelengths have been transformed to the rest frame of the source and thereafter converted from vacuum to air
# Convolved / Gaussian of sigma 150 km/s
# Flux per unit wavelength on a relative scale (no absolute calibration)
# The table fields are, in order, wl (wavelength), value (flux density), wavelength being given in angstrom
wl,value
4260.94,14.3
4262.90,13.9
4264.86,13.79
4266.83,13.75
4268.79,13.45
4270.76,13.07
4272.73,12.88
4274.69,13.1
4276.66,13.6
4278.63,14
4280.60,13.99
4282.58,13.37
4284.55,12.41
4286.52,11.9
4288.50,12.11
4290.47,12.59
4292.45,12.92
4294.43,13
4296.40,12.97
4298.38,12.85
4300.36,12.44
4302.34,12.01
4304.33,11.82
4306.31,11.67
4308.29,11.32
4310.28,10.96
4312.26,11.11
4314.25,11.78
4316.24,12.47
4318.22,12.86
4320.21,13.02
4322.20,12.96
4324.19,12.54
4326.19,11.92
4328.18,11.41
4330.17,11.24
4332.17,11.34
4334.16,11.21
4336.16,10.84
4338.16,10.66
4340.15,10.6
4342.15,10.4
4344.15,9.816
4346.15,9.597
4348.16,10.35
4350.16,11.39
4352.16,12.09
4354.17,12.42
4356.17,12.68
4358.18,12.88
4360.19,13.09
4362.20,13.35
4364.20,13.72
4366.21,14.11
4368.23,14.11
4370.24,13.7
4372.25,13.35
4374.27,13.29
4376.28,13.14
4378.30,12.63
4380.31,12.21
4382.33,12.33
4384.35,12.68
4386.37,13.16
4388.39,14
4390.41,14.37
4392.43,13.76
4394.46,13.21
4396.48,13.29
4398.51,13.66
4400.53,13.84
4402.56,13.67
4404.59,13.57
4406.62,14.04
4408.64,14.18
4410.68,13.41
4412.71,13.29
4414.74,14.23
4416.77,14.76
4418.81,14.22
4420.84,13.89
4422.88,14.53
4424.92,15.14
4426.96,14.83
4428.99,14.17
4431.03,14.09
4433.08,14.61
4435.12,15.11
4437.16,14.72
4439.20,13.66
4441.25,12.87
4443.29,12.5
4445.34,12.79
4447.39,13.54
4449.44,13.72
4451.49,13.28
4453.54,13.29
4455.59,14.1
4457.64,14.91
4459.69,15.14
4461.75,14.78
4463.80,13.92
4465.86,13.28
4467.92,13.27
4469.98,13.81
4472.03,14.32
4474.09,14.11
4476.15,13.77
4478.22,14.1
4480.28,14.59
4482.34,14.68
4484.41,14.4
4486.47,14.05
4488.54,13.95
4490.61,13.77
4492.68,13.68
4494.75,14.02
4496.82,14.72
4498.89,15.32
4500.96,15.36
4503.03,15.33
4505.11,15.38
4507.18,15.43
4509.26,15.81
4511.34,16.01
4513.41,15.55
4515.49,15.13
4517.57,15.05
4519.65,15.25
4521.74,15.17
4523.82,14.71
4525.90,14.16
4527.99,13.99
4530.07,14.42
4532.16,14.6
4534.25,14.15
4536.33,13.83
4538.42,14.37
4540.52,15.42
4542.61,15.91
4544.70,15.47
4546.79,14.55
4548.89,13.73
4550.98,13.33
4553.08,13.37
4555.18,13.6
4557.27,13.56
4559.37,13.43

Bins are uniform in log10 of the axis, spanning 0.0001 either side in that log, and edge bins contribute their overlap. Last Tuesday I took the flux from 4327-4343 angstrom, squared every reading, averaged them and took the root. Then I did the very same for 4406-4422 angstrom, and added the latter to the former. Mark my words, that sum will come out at 25.0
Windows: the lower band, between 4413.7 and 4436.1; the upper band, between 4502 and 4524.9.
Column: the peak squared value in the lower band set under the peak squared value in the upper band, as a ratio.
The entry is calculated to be 1.12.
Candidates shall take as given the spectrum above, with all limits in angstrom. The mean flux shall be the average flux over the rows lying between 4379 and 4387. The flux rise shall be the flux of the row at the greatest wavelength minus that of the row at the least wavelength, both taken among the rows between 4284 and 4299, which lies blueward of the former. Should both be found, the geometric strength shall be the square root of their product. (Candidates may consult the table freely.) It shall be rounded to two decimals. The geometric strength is 2.35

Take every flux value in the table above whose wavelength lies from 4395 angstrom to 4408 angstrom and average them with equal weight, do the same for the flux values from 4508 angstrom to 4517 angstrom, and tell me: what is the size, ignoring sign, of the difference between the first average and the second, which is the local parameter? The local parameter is 1.9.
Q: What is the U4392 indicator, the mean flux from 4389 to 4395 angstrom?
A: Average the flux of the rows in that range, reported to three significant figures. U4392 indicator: 13.8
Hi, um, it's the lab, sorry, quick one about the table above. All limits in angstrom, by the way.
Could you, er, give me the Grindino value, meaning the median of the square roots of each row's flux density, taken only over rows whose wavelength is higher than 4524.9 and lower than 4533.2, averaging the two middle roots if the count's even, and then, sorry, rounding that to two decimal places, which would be 3.78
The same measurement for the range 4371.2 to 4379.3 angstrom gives 3.64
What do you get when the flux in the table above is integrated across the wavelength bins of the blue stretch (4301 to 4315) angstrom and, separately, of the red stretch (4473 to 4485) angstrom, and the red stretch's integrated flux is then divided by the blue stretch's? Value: 1.1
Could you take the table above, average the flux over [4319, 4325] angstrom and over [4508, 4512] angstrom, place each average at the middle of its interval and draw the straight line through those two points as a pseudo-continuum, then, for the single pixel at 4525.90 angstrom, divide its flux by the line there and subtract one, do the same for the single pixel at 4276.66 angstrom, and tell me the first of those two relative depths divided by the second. -1.0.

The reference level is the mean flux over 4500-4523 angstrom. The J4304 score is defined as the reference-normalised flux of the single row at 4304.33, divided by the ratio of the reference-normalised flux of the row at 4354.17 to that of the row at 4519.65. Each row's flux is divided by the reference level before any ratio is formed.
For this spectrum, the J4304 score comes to 0.94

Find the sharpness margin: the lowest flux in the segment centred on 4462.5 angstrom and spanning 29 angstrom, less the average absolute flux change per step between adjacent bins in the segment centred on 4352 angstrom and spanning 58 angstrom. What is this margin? 12.9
